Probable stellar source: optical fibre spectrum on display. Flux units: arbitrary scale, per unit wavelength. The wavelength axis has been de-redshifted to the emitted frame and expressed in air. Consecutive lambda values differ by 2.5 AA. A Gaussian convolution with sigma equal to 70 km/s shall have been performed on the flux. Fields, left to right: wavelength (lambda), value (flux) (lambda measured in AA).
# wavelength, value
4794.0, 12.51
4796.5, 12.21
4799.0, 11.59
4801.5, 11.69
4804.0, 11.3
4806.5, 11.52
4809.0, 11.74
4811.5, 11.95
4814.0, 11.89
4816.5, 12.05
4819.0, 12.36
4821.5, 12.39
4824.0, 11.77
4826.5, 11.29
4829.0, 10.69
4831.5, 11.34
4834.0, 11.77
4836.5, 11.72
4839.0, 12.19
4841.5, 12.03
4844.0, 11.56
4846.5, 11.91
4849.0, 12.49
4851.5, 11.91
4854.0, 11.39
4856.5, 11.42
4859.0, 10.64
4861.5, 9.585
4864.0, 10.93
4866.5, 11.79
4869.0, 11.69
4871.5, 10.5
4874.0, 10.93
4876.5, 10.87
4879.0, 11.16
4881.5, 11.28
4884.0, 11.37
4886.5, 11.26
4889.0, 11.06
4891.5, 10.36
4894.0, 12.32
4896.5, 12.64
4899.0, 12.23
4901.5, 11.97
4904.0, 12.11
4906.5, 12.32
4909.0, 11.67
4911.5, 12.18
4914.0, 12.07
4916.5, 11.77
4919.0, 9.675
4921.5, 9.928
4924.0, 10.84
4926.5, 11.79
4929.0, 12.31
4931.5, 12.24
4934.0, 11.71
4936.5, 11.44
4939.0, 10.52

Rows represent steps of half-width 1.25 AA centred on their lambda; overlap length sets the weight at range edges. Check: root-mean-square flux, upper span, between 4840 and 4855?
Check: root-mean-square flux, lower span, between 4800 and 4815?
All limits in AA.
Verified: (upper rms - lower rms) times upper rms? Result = 2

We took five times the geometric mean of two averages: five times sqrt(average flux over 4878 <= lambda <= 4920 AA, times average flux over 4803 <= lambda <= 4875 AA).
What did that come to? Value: 57.9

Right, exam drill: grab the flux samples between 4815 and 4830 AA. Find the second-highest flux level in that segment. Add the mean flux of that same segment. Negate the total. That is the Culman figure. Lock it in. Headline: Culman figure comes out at -24.1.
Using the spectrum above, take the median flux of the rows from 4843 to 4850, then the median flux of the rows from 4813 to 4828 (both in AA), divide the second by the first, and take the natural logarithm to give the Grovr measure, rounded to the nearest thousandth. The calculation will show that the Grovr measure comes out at 0.005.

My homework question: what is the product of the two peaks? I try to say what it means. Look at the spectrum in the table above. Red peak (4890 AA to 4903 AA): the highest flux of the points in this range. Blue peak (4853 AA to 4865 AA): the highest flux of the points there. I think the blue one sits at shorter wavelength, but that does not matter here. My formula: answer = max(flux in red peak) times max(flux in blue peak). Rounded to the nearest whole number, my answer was 144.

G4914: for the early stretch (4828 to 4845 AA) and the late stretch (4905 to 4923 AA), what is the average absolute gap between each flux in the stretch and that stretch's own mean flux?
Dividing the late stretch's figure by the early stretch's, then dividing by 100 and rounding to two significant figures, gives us 0.025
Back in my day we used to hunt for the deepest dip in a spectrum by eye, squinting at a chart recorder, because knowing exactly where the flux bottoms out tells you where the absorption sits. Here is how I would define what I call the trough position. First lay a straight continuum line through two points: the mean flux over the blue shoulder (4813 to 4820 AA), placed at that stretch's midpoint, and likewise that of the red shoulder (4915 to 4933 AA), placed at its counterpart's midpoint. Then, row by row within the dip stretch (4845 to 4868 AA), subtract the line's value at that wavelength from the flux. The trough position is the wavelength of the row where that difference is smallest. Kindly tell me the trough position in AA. 4861.5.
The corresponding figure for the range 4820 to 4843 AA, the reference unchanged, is 4829.0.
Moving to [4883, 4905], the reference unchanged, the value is 4891.5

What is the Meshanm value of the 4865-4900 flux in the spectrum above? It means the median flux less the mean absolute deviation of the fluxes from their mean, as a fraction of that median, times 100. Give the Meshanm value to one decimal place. 95.3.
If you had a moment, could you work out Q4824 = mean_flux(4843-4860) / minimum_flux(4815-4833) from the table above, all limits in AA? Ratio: 1.09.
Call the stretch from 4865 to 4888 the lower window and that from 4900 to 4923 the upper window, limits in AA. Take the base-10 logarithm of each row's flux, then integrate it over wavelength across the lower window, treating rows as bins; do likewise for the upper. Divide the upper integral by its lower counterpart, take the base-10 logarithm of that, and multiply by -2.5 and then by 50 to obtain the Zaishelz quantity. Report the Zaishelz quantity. -0.6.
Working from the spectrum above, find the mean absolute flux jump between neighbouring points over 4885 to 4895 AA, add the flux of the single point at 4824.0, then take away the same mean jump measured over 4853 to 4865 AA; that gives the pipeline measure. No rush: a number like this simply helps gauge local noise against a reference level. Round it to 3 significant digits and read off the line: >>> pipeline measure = 11.9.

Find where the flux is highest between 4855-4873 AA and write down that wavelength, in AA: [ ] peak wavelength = 4866.5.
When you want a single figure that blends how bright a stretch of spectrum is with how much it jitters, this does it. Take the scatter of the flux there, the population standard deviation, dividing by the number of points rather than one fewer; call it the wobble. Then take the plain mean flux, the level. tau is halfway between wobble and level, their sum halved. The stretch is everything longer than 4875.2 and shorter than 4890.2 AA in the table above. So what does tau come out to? 5.67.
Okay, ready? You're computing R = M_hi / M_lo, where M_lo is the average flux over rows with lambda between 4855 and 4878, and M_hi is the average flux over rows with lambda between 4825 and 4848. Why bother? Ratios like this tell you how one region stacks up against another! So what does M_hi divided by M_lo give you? 1.06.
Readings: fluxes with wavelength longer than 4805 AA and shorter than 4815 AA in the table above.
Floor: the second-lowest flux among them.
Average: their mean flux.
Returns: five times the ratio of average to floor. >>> 5.01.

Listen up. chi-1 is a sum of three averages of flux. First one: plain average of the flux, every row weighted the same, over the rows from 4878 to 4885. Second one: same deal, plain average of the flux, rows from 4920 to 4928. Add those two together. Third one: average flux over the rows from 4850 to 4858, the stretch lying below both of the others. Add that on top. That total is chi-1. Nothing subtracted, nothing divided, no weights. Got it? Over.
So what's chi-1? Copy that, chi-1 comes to 33.70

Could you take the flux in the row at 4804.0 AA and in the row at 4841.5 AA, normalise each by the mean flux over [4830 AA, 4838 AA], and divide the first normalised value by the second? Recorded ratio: 0.94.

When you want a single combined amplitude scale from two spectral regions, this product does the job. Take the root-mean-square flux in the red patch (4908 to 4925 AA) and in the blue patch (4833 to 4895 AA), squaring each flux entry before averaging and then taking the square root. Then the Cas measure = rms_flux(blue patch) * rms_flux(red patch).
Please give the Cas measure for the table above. 128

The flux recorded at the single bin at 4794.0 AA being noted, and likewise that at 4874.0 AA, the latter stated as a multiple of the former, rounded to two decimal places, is 0.87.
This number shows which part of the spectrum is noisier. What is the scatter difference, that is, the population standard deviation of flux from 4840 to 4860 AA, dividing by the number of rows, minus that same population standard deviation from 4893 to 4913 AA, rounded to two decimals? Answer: 0.25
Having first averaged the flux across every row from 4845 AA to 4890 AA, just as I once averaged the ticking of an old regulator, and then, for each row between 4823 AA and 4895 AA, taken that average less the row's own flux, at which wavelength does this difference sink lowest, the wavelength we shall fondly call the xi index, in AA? 4849.0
